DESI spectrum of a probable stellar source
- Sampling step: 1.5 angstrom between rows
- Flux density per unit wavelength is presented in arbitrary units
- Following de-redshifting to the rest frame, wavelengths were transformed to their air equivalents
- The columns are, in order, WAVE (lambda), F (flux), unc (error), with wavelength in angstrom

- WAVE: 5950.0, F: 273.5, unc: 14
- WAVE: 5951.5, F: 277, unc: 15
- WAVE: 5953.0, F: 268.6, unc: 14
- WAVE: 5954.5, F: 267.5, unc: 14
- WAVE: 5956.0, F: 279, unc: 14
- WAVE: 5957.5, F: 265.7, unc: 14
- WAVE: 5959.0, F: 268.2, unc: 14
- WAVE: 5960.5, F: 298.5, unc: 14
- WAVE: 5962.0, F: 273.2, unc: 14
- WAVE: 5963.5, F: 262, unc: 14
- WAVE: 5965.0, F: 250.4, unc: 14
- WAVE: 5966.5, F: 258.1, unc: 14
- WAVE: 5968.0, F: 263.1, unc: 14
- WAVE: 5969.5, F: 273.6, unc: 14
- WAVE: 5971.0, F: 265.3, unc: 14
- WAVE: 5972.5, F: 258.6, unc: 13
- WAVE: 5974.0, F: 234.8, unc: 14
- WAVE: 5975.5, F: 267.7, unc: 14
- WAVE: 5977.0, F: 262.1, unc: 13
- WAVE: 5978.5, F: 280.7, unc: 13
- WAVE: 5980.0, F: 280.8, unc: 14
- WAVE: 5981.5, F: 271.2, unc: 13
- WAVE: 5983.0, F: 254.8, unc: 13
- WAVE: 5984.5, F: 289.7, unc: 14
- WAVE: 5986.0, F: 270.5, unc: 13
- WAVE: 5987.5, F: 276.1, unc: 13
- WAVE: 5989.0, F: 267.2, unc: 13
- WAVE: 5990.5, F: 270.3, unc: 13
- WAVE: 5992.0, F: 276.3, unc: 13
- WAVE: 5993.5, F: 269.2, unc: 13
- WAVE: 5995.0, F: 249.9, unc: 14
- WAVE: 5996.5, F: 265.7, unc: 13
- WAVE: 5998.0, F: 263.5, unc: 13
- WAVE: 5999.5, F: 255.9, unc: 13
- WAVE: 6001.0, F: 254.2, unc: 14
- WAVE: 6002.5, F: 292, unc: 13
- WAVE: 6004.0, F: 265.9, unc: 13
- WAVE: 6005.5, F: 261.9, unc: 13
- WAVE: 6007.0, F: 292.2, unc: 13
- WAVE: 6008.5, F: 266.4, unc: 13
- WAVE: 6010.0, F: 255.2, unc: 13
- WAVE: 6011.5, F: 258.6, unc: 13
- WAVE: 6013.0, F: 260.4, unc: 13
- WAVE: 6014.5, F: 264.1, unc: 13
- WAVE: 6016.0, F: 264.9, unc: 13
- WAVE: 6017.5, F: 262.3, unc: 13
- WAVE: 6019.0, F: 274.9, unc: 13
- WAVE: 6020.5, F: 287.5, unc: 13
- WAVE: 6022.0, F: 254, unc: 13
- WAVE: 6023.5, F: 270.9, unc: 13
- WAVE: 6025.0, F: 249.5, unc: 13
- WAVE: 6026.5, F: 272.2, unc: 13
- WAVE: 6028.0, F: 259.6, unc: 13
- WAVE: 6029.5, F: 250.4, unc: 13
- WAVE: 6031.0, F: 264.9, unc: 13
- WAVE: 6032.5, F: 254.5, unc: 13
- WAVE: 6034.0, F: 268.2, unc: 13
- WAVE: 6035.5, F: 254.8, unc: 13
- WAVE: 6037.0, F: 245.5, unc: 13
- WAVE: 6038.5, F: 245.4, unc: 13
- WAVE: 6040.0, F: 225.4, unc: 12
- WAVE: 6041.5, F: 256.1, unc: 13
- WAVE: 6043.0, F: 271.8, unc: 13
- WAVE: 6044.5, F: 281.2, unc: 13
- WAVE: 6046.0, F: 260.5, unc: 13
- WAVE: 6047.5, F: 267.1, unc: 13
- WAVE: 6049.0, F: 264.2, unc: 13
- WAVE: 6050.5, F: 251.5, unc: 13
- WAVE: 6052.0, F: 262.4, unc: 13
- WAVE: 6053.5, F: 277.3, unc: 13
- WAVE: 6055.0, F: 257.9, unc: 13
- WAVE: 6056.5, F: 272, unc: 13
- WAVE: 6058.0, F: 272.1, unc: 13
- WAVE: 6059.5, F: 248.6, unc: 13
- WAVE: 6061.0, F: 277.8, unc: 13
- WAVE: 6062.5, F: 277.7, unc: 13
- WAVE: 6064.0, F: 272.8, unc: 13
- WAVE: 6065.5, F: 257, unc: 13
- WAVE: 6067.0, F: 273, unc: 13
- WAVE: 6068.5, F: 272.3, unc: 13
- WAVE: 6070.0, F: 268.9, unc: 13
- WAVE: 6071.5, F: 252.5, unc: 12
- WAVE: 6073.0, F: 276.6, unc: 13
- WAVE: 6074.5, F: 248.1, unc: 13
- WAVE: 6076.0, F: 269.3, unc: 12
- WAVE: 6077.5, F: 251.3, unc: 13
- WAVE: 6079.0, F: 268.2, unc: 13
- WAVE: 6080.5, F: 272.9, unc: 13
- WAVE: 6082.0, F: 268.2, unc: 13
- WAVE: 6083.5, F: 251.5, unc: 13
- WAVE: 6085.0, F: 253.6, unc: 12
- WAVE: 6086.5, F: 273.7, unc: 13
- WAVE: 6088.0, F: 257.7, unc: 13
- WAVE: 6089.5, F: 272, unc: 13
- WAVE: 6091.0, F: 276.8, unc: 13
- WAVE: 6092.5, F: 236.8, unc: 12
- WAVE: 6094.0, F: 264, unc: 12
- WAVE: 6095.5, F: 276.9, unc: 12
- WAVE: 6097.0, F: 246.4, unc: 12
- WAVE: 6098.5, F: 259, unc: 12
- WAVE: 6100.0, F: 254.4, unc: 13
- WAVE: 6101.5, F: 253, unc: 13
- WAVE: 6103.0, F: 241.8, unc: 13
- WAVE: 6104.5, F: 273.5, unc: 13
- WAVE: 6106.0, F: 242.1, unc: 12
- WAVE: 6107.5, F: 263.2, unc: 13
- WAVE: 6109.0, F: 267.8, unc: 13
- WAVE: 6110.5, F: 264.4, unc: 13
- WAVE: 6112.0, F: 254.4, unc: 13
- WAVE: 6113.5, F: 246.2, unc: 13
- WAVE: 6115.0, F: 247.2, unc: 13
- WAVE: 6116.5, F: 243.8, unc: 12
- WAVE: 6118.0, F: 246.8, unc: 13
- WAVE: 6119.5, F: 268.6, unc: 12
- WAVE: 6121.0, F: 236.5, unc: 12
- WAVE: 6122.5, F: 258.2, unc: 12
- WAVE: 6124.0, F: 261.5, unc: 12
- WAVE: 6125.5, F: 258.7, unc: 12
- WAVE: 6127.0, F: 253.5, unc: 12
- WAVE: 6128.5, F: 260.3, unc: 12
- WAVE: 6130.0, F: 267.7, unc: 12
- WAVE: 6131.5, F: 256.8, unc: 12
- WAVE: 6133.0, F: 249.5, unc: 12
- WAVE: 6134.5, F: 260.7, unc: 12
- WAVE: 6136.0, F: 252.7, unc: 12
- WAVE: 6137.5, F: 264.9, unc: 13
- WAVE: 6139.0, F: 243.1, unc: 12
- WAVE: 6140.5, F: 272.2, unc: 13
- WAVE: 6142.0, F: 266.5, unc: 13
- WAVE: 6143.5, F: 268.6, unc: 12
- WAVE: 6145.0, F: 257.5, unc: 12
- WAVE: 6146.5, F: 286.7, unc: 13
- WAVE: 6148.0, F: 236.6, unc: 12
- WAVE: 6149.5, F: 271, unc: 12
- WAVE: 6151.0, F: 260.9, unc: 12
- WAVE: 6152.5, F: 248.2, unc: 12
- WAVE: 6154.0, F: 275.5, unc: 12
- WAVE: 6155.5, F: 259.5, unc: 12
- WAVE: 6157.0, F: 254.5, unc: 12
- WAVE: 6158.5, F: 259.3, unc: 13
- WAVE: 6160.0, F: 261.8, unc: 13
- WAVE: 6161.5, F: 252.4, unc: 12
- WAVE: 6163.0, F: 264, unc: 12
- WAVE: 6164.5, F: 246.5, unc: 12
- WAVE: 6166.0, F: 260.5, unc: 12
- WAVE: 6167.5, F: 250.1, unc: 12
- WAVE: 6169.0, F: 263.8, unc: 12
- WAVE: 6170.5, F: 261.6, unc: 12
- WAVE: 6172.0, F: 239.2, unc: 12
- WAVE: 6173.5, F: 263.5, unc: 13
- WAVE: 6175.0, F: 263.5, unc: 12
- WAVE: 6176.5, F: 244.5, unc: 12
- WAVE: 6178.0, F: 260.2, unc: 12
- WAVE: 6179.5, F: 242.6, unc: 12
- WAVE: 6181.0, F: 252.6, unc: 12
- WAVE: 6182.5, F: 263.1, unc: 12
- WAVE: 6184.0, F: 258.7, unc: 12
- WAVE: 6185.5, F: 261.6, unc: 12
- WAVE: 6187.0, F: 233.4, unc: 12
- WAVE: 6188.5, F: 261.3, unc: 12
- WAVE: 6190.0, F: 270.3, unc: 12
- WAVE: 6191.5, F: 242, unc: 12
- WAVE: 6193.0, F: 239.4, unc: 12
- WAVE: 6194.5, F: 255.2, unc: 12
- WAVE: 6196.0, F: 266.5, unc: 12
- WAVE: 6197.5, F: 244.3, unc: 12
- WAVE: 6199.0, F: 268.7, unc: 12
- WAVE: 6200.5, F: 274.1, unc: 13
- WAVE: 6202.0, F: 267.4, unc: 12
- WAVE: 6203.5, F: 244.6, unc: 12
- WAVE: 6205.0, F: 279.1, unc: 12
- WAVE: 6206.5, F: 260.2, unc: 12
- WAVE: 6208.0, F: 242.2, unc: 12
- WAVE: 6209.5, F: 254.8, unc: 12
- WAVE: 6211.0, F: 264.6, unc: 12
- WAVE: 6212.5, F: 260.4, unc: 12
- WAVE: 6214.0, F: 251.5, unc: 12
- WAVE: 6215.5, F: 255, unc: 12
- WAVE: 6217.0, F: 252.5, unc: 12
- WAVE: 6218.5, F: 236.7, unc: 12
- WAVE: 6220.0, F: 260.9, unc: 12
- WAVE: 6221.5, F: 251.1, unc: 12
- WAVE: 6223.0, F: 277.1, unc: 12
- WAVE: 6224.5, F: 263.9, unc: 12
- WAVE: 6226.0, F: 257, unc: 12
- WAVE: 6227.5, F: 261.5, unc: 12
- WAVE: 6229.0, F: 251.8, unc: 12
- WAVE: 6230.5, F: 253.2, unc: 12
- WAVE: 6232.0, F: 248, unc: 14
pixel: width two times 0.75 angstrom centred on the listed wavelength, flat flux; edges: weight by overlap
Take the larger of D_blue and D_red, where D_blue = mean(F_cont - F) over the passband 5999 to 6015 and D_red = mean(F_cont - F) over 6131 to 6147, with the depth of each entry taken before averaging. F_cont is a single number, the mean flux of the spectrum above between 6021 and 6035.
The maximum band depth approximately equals -1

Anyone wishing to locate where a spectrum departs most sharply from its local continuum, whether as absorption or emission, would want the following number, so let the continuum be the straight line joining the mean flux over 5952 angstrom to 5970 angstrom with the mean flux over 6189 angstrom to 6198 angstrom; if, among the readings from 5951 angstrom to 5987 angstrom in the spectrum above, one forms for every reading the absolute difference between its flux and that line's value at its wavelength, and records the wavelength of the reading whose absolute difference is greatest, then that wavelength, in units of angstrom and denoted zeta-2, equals 5974.0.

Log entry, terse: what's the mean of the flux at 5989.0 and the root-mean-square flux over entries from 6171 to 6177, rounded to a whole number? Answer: 260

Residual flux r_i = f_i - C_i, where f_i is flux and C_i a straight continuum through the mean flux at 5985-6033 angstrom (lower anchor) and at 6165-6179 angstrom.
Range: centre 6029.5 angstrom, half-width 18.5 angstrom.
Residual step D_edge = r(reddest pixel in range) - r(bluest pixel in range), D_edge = 11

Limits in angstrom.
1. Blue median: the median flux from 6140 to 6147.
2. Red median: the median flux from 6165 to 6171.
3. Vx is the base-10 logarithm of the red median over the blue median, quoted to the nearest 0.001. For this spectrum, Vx -0.012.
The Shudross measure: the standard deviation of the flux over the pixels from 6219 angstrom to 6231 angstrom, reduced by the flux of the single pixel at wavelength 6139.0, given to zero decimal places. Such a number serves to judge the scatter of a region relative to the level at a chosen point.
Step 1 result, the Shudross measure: -235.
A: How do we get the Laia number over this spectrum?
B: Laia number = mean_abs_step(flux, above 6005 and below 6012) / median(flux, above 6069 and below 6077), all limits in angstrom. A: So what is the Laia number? 0.07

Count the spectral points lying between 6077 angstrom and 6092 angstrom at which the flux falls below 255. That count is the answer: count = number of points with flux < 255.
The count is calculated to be 3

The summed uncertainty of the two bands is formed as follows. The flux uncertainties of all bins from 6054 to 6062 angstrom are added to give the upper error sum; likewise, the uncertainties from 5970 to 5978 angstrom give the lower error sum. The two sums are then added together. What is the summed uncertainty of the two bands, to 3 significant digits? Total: 133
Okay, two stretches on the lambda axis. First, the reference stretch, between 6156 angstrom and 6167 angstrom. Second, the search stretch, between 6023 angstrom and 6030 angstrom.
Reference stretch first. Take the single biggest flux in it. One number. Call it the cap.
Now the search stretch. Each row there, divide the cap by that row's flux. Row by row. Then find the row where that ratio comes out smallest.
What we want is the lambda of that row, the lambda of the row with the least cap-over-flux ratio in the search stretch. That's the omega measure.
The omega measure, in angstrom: 6026.5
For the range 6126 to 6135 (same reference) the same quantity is 6130.0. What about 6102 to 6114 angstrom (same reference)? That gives 6104.5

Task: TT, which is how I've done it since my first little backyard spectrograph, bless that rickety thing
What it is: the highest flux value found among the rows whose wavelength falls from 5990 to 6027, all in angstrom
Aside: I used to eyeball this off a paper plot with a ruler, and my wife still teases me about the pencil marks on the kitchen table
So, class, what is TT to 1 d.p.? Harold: 292.2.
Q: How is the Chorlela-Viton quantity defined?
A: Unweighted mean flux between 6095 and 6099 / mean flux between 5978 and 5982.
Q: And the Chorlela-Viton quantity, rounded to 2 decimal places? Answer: 0.94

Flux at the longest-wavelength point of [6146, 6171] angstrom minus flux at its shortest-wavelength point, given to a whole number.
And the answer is -25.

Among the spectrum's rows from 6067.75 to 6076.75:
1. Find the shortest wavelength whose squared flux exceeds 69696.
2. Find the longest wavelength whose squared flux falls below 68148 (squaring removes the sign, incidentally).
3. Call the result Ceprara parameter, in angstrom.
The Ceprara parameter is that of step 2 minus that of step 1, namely 6.0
